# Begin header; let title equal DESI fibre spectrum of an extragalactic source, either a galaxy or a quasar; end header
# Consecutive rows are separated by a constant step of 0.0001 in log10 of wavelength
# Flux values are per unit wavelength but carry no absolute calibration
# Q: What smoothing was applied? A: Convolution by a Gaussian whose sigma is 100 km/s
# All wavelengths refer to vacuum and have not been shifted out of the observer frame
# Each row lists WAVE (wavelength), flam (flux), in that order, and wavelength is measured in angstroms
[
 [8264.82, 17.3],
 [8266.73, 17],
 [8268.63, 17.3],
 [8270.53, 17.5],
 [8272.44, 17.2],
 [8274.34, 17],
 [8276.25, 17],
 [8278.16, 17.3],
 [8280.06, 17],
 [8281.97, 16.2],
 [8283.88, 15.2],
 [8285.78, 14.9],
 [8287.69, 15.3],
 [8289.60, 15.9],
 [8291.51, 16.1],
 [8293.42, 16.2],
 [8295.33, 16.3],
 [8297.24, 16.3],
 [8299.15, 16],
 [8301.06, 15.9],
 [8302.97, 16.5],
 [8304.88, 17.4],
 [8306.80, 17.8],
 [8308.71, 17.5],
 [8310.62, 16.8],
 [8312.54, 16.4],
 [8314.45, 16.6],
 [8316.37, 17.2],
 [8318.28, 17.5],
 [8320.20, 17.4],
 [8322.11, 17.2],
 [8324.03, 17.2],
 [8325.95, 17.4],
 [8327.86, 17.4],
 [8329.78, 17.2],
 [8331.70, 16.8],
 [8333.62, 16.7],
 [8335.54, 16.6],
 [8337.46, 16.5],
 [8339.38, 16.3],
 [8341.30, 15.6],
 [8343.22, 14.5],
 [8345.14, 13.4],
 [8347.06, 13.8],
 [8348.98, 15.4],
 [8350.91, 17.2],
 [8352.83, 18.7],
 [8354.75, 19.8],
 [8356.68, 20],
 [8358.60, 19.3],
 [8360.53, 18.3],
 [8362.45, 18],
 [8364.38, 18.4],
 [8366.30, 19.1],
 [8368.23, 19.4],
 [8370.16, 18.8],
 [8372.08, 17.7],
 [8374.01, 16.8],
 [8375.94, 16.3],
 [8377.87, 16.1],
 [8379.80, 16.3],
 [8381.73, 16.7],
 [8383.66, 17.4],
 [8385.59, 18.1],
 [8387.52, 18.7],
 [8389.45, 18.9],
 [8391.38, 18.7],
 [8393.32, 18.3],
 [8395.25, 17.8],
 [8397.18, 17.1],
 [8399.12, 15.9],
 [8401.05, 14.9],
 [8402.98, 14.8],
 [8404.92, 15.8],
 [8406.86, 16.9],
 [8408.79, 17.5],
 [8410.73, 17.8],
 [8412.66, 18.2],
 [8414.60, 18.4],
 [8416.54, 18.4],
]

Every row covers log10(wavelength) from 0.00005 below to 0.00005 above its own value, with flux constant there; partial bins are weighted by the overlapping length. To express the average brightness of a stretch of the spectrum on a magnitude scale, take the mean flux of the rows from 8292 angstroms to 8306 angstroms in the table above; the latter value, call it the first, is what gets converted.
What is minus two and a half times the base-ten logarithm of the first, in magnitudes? -3.04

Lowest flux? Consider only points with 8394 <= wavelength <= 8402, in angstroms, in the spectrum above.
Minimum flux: 14.9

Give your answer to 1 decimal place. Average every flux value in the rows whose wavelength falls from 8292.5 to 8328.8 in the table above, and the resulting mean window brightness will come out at 16.9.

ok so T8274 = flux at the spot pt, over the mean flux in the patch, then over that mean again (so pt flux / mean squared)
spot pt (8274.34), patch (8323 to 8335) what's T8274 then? 0.058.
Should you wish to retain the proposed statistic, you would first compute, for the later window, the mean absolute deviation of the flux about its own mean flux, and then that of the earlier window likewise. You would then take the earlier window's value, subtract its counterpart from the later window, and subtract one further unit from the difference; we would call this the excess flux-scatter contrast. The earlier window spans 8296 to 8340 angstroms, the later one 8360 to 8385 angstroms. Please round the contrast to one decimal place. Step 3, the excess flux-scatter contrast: -1.5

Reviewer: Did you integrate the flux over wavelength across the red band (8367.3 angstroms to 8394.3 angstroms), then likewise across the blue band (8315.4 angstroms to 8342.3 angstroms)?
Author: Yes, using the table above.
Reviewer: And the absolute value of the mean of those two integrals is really 467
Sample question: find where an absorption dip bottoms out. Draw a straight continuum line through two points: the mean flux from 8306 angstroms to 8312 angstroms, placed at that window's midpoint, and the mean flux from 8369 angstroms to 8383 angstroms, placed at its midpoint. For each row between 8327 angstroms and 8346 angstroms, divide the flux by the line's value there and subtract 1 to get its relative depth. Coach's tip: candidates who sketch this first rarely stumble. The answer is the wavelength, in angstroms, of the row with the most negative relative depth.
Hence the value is 8345.14 angstroms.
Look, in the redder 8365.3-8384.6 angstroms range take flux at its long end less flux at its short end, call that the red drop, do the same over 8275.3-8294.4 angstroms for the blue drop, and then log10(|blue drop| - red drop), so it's 0.40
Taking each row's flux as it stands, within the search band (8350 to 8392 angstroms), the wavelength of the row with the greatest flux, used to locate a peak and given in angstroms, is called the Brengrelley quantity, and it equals 8356.68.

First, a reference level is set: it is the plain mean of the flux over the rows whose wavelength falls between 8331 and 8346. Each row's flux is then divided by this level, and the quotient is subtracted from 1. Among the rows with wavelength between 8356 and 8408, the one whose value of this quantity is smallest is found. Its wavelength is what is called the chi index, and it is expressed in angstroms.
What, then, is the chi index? 8356.68 angstroms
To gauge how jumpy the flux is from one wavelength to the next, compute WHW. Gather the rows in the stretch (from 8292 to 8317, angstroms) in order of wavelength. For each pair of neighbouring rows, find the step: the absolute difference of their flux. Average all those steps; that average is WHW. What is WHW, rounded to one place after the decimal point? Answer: 0.4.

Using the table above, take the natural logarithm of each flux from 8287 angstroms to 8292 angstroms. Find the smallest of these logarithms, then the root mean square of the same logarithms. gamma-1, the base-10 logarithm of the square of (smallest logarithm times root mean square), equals 1.75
